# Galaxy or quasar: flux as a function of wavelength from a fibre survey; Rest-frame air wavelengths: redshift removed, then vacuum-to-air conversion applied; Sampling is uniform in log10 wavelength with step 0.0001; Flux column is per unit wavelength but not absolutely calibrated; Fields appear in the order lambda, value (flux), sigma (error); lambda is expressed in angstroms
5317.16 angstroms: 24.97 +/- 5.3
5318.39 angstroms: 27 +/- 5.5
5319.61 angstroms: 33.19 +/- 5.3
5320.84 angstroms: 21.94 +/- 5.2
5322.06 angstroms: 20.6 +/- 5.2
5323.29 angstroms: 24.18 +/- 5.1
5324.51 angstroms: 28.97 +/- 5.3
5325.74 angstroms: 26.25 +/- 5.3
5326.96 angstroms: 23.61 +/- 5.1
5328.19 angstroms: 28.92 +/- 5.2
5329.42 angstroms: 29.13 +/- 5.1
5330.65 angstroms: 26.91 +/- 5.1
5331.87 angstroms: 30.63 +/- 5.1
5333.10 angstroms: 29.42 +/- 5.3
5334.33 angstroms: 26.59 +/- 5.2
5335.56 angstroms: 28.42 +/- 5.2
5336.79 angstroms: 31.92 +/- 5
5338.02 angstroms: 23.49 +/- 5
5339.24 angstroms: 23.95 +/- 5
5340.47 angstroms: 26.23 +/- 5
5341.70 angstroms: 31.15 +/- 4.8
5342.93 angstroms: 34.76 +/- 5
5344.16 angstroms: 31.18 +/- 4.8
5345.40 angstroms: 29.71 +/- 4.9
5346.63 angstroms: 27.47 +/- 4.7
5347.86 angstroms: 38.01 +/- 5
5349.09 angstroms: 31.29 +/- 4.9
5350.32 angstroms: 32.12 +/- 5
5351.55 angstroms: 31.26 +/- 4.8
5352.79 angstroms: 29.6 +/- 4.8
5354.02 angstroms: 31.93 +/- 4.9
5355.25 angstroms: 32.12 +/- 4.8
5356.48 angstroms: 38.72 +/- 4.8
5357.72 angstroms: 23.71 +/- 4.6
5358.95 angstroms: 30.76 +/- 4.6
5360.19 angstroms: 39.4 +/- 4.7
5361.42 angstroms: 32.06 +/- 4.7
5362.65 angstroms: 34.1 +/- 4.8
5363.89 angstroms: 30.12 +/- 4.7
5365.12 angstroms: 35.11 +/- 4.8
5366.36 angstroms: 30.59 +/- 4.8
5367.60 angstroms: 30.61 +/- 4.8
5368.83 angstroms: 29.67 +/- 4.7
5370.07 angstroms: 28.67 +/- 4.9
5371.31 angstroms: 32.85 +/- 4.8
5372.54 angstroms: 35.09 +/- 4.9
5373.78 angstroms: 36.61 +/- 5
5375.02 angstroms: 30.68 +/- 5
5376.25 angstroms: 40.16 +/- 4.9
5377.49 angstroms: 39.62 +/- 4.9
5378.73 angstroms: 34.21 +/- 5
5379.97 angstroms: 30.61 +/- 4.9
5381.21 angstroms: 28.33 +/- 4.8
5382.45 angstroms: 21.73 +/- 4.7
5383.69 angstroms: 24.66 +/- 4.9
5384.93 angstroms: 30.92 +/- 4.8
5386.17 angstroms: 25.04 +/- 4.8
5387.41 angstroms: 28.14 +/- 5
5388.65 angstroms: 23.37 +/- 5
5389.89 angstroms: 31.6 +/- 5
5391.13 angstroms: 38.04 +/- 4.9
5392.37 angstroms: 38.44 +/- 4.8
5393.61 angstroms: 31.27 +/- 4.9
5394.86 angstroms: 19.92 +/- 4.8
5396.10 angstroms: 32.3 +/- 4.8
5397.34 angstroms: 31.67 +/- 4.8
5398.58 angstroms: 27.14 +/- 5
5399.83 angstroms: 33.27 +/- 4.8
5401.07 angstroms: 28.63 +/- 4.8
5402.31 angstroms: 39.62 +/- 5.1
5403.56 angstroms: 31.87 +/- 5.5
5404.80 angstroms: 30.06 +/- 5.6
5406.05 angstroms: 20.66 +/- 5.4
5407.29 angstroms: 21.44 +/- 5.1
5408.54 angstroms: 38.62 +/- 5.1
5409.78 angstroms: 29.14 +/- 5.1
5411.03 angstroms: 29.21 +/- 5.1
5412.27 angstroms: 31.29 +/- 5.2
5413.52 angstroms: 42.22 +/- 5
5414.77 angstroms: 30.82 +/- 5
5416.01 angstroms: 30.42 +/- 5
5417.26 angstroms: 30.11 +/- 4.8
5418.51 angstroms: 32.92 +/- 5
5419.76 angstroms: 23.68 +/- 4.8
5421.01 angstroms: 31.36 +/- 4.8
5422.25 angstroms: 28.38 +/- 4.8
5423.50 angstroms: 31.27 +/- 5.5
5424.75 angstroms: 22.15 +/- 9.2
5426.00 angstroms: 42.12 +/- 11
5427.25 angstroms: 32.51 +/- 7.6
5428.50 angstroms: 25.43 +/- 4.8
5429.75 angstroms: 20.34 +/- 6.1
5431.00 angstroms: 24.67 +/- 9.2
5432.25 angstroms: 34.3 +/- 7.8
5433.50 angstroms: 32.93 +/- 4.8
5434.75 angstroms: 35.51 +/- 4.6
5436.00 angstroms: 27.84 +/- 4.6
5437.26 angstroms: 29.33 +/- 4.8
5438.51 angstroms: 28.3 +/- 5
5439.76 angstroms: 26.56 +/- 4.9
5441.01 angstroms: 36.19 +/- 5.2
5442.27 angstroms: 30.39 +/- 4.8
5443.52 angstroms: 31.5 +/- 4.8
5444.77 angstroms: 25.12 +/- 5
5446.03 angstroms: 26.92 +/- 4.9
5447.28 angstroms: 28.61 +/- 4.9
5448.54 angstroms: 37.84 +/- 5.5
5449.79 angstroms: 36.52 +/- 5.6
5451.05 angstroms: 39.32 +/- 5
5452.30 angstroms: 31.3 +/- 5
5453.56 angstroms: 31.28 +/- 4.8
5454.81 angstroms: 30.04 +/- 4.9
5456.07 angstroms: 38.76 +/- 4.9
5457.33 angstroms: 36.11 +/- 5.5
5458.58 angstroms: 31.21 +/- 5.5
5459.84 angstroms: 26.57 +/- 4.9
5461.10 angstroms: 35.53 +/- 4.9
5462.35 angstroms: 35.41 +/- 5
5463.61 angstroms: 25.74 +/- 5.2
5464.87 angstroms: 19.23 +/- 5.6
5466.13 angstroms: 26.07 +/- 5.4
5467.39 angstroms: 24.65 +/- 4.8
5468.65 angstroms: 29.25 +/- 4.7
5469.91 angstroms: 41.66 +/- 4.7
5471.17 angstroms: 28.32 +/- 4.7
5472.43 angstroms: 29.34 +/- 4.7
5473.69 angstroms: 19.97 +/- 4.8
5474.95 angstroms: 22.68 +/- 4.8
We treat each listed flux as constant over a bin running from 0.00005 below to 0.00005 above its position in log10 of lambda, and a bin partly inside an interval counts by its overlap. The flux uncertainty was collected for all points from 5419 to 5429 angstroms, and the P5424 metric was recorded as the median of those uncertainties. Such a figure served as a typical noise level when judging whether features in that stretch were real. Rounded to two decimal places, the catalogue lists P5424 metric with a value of 5.15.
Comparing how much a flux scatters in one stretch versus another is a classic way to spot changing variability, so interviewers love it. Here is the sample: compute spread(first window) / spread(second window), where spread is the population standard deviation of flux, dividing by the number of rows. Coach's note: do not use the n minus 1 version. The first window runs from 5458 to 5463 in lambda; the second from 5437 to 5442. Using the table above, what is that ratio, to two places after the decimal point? 1.01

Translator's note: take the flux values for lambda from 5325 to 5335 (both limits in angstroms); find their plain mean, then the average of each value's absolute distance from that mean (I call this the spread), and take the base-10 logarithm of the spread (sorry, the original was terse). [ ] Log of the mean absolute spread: 0.27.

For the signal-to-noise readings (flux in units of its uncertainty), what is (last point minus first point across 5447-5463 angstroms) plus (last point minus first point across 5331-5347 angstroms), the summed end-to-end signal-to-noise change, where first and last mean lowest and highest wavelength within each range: 1.1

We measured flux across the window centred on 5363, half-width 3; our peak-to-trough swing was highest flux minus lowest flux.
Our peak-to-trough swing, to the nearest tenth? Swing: 9.3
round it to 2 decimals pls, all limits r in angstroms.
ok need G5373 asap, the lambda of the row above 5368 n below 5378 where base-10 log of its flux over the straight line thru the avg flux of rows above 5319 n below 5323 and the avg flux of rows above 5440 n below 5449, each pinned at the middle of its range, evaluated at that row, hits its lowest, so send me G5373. 5370.07 angstroms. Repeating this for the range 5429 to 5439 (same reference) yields 5429.75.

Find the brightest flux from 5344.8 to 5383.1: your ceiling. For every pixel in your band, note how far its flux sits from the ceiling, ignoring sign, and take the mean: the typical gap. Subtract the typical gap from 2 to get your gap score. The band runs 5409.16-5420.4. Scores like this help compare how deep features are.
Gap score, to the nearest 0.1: -7.5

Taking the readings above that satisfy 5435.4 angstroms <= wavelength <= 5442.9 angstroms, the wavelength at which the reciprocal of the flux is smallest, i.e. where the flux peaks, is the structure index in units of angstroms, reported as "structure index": 5441.01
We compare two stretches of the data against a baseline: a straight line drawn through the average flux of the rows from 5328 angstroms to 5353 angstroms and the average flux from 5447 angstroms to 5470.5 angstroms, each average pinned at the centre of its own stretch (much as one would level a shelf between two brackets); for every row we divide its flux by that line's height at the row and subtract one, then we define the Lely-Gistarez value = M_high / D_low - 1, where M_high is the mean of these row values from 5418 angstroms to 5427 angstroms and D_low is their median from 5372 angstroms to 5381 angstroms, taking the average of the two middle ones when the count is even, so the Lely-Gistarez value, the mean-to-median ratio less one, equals -1.2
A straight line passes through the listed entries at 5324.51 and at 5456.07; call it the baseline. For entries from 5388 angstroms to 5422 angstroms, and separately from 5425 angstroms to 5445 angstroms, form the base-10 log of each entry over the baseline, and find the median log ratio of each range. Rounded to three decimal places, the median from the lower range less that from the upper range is 0.038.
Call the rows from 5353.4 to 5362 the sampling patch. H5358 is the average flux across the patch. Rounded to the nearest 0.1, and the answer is 32.7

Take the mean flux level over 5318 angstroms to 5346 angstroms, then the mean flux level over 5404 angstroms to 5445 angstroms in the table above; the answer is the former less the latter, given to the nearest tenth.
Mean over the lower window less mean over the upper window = -2.2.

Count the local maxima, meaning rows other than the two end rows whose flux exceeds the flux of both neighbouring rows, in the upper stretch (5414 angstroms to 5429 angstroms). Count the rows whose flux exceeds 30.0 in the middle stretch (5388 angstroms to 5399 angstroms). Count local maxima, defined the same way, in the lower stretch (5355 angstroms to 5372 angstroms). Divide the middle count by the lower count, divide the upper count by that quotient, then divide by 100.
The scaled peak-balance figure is 0.033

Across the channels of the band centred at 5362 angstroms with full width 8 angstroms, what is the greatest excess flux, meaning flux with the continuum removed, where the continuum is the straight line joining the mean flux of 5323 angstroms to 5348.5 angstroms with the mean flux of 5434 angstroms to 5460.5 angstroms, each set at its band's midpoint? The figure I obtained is 10.1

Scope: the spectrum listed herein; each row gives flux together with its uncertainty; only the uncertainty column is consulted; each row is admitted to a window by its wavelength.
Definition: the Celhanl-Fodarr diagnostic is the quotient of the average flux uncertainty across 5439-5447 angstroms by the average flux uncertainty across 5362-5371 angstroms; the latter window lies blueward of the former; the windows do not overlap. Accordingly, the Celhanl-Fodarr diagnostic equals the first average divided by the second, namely 1.03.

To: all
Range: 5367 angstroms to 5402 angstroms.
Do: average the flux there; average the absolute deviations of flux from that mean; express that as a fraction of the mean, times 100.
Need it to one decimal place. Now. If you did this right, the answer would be 12.6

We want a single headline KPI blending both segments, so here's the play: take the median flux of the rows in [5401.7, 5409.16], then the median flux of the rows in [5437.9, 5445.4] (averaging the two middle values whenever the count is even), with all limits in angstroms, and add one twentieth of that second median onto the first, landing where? 32.4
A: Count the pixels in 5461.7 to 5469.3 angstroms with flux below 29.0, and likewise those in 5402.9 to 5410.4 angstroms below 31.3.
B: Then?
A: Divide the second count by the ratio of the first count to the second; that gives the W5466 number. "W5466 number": 4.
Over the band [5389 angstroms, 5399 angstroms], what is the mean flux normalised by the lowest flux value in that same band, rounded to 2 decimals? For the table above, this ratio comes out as 1.57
